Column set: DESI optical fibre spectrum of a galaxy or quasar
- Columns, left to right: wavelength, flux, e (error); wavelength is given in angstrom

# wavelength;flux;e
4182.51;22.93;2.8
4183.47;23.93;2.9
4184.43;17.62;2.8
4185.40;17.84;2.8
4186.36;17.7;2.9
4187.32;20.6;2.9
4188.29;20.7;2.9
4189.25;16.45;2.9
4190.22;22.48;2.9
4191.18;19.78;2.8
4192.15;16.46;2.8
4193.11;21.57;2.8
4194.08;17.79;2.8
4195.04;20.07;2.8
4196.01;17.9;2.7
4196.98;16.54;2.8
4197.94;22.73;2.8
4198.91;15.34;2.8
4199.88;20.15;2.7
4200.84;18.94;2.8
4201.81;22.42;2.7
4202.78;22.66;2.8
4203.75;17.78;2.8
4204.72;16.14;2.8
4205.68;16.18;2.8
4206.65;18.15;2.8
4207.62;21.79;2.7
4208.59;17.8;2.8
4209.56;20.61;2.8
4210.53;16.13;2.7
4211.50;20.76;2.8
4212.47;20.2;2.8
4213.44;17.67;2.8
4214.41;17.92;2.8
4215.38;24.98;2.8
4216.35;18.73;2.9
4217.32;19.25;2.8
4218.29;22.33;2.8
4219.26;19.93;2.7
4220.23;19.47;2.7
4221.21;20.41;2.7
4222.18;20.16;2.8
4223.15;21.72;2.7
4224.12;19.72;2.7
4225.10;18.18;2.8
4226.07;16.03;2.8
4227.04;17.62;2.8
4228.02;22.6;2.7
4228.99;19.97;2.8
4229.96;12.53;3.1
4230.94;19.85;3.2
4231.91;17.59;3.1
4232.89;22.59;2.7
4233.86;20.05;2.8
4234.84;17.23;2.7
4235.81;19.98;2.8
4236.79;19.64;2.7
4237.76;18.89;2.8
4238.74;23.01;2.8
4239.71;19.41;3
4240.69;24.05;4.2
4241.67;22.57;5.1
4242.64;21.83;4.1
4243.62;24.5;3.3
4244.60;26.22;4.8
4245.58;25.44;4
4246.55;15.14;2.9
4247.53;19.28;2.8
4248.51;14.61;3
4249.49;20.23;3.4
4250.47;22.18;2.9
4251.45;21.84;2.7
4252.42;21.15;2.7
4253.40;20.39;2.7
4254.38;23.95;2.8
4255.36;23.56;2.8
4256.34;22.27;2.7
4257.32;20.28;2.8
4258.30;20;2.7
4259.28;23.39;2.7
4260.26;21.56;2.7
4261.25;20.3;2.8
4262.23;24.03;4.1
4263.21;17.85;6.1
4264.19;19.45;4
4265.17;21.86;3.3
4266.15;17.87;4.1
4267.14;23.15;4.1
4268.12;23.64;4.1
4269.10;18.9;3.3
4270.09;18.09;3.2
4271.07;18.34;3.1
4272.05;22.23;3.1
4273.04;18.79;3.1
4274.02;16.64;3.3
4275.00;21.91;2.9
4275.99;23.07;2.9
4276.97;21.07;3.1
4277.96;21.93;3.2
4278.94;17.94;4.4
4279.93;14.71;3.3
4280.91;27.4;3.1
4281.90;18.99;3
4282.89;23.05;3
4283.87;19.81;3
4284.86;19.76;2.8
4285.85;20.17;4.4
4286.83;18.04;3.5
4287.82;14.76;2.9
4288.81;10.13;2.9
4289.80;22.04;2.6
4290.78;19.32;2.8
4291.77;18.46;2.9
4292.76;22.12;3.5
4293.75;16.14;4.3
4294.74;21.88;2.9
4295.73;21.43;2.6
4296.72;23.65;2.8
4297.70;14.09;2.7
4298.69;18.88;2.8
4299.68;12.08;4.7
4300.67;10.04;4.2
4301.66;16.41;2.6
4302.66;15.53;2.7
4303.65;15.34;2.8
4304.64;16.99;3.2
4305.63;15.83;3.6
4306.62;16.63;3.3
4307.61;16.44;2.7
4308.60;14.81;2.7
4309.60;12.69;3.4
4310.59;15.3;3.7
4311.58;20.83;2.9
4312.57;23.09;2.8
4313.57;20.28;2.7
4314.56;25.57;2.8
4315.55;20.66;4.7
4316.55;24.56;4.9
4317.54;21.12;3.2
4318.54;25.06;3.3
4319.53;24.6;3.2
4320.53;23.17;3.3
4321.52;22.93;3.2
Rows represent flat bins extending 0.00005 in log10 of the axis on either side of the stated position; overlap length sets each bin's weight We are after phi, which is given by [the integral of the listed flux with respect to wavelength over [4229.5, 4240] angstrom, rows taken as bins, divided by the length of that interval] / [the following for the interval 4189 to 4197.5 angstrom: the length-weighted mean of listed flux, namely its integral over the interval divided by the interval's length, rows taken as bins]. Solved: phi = 1.02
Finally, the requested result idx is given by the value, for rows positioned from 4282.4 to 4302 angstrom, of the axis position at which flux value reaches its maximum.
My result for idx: 4296.72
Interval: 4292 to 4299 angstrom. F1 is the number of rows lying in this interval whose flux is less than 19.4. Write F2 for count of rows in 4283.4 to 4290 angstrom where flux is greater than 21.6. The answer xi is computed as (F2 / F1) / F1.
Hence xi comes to 0.11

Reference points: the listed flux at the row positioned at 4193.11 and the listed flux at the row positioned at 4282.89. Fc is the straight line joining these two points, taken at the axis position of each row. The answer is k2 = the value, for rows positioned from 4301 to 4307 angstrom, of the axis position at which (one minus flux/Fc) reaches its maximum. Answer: 4303.65 angstrom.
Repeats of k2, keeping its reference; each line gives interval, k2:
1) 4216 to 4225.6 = 4225.10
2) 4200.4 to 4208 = 4204.72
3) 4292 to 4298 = 4297.70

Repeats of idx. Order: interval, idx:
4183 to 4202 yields 4183.47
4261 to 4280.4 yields 4262.23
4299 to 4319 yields 4314.56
